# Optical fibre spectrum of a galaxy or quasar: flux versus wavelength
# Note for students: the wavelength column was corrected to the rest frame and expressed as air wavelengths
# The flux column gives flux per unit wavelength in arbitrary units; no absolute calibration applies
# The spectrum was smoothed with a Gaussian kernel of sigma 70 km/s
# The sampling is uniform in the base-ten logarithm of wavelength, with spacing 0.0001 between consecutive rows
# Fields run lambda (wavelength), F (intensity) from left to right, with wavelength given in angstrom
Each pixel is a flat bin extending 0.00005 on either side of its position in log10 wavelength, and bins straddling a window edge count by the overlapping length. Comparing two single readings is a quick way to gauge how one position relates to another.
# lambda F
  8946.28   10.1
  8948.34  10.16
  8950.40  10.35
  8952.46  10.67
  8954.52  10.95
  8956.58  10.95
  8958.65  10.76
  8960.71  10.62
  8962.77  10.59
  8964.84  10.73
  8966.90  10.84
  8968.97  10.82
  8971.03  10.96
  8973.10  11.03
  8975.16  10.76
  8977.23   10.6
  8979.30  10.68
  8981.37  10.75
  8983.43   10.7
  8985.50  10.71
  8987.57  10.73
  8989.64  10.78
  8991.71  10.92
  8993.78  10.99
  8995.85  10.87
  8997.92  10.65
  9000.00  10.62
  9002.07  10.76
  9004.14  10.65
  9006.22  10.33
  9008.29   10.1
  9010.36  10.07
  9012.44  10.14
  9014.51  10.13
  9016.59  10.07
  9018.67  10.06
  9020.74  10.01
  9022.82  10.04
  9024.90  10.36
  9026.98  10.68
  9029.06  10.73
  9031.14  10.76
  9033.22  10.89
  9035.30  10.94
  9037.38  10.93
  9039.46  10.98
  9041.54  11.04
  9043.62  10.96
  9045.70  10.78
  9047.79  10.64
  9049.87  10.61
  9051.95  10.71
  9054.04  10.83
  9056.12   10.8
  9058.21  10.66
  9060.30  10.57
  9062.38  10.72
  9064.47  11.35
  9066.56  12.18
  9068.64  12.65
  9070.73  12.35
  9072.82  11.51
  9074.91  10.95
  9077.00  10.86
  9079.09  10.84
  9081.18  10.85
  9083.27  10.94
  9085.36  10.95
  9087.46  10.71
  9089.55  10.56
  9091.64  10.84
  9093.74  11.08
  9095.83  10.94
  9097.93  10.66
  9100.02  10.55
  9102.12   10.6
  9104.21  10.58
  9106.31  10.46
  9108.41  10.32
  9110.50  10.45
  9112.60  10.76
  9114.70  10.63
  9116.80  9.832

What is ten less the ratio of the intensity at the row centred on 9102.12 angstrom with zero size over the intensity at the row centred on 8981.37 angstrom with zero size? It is 9.01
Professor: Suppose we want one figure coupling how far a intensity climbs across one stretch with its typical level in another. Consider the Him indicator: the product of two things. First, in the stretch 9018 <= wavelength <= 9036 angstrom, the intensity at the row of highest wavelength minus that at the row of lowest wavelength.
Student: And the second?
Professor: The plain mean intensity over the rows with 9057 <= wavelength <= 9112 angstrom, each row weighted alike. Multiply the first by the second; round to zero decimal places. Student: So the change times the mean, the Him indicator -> 10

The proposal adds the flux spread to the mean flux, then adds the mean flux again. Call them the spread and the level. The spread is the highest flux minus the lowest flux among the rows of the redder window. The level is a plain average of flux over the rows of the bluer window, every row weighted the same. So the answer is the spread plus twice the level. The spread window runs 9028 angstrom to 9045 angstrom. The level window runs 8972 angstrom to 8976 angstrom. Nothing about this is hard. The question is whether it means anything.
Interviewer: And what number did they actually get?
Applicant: 22.1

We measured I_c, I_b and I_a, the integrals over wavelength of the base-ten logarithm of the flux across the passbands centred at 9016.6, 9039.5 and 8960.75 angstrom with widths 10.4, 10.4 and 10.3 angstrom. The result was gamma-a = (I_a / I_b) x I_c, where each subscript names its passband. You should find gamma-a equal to 10.23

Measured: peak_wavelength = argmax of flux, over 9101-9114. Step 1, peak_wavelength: 9112.60 angstrom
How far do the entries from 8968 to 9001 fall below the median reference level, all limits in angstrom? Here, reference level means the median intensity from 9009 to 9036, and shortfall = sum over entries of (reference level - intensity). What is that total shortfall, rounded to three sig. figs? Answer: -10.3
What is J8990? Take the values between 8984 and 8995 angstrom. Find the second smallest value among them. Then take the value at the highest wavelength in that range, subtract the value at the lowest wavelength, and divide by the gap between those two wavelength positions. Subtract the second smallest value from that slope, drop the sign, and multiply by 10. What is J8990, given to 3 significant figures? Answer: 107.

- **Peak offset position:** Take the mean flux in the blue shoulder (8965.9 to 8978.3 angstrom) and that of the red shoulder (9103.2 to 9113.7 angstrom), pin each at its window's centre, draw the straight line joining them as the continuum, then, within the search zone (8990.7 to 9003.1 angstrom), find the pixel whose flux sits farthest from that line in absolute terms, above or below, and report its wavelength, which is 8993.78 angstrom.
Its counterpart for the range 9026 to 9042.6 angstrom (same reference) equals 9041.54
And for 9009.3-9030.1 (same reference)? 9020.74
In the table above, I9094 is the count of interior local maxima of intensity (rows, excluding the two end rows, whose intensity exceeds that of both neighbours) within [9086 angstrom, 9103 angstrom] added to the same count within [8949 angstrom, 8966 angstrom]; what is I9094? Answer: 1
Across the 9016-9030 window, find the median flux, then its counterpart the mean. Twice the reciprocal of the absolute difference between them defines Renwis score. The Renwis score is 10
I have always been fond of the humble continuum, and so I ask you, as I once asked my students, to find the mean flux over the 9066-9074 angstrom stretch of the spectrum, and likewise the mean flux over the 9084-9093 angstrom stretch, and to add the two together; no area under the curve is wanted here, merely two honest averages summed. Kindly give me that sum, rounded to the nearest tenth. 22.9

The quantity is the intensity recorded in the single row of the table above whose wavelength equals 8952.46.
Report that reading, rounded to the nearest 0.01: 10.67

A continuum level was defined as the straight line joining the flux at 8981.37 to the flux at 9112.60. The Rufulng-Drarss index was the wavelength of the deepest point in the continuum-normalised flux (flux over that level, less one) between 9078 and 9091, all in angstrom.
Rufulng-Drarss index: 9089.55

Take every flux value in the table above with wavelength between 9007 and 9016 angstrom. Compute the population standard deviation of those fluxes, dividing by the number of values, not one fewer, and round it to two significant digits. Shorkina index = 0.027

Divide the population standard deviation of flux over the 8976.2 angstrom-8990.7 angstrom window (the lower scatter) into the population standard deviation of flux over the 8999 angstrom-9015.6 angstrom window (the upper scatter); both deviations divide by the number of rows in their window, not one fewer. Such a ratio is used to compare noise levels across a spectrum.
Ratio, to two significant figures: 5.0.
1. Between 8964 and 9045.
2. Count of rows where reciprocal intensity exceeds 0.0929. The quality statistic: 25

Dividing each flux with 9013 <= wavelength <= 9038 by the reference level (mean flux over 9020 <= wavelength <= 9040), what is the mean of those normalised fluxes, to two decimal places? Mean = 0.98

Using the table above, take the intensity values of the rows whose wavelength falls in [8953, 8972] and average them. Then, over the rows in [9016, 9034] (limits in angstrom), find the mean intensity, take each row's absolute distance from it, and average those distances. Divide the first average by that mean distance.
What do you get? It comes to 33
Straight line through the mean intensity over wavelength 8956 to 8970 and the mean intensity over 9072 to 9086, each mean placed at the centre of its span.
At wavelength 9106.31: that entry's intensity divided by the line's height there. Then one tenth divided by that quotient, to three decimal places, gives 0.106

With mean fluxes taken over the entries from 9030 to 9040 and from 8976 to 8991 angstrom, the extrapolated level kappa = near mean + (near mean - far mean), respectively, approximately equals 11.1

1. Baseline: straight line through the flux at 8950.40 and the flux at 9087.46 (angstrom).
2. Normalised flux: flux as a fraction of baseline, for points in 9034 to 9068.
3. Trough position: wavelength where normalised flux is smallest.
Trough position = 9060.30 angstrom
